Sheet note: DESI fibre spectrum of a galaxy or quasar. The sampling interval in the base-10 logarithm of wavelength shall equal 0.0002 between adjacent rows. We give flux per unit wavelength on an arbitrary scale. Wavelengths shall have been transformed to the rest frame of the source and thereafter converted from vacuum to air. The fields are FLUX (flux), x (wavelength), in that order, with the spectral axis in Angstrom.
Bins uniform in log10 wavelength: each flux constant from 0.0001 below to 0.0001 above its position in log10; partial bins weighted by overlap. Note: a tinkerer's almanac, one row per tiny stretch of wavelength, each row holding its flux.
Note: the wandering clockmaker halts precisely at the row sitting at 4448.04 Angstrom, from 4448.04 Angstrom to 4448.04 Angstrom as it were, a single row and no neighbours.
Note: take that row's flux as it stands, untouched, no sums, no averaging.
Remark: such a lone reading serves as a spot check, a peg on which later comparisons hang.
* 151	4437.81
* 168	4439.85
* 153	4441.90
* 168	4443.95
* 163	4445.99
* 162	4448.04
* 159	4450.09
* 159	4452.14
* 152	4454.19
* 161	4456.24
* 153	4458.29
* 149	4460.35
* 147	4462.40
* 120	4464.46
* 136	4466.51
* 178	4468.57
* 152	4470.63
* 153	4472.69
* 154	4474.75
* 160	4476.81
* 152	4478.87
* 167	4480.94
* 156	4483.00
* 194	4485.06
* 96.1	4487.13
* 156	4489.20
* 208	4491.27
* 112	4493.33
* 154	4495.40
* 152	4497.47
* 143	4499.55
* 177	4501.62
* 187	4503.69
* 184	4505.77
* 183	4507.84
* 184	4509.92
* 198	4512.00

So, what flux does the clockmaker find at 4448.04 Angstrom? 162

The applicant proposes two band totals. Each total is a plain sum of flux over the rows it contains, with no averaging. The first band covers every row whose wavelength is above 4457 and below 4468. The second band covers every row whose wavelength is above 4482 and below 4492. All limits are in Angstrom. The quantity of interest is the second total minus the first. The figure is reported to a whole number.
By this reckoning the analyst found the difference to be 105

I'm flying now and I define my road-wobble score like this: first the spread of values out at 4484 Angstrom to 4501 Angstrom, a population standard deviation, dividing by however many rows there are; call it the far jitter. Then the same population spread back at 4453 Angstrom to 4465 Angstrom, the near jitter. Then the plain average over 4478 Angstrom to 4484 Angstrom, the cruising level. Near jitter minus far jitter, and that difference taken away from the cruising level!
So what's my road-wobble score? 180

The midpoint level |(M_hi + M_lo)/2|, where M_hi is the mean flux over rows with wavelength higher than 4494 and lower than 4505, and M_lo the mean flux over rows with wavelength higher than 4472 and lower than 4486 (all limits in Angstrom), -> 162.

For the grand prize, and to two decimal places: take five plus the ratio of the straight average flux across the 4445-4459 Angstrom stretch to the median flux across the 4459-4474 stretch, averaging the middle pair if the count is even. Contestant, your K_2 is 6.06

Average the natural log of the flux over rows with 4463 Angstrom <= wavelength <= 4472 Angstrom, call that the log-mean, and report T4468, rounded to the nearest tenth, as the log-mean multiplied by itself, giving 24.8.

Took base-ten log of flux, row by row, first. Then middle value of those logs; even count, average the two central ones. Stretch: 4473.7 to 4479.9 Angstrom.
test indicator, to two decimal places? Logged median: 2.19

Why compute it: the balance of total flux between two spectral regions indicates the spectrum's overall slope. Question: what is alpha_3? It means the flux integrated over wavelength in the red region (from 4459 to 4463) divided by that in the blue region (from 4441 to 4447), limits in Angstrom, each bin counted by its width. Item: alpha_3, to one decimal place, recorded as 0.6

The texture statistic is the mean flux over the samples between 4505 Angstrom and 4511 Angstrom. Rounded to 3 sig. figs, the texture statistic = 184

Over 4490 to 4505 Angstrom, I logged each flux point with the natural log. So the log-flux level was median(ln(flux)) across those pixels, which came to 5.04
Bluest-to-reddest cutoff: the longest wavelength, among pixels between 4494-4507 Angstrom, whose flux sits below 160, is 4499.55 Angstrom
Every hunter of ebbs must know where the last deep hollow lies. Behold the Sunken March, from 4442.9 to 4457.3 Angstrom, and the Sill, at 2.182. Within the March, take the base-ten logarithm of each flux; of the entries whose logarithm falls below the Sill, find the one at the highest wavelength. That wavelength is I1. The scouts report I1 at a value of 4454.19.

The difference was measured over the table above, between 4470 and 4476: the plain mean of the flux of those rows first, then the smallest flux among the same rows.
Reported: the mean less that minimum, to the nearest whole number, 1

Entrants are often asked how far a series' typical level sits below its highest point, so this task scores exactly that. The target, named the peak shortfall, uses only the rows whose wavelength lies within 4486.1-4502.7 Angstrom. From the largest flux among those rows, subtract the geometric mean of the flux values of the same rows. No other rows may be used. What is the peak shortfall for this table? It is 62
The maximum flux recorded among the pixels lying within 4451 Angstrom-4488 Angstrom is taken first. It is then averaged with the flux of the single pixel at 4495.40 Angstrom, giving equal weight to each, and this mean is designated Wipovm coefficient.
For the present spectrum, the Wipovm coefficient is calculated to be 174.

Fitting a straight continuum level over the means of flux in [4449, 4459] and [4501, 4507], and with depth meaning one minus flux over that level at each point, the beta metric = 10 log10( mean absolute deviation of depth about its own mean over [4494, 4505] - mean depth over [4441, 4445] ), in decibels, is -8.5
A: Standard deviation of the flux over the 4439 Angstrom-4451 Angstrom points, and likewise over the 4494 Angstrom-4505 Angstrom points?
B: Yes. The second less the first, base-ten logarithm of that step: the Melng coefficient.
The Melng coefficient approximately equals 1.1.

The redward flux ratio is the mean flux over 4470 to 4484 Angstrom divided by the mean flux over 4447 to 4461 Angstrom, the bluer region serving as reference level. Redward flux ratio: 1.00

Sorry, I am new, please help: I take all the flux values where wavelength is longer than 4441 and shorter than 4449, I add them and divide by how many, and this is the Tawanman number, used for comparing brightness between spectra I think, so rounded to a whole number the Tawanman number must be 162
